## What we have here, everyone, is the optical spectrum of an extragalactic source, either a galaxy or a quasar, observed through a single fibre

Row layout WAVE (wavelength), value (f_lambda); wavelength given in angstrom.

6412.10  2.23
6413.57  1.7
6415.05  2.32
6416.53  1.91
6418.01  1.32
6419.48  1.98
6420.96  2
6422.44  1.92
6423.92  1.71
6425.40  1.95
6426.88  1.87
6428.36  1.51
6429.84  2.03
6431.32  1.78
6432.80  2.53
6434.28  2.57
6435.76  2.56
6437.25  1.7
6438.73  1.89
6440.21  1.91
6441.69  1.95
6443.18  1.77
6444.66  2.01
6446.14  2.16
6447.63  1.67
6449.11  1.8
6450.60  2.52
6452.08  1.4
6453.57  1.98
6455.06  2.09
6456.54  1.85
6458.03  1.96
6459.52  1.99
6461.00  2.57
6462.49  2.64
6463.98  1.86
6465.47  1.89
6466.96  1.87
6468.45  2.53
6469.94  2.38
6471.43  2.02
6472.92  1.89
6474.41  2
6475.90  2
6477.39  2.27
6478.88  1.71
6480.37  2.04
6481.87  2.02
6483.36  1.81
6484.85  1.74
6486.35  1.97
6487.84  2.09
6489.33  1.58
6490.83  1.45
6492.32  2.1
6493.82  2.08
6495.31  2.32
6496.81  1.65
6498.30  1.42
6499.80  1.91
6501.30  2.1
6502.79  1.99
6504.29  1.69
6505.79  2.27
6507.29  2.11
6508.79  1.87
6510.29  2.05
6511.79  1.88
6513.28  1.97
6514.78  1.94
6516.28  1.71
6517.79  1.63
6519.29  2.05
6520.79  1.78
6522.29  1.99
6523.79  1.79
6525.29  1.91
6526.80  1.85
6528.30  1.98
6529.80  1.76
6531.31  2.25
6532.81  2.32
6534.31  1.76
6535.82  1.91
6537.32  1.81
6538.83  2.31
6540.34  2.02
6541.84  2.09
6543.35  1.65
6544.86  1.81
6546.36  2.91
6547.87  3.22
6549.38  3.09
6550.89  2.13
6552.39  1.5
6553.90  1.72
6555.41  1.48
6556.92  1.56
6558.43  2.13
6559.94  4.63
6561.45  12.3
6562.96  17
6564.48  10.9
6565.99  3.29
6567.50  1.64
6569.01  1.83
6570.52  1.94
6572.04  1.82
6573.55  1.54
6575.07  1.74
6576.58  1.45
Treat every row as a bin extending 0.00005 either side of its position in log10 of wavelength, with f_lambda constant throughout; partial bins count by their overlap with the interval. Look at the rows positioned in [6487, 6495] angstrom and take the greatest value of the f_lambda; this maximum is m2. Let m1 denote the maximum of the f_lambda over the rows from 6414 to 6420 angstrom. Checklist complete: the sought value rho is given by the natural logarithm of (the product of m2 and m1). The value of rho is 1.58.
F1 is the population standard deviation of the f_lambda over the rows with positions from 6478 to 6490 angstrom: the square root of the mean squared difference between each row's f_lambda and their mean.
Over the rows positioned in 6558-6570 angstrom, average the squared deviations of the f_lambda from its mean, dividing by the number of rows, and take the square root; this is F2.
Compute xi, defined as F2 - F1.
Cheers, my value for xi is 5.32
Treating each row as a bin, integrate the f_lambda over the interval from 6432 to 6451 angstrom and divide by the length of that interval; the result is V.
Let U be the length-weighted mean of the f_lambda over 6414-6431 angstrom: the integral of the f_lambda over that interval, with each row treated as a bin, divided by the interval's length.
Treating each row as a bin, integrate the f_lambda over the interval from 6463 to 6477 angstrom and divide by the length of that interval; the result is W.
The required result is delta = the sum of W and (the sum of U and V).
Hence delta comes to 6.0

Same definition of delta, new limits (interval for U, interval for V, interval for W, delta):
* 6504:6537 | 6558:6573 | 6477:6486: 9.6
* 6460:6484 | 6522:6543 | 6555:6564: 10.9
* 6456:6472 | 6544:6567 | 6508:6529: 8.6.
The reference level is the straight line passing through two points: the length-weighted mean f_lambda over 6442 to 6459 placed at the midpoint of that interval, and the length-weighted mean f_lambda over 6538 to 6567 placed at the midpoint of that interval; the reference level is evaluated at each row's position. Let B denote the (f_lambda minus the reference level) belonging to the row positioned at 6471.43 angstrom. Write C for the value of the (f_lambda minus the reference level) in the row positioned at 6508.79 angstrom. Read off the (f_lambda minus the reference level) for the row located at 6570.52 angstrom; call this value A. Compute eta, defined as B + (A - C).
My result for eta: -1.6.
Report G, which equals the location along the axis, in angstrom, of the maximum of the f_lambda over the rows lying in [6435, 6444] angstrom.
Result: 6435.76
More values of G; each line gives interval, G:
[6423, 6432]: 6429.84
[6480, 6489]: 6487.84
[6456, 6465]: 6462.49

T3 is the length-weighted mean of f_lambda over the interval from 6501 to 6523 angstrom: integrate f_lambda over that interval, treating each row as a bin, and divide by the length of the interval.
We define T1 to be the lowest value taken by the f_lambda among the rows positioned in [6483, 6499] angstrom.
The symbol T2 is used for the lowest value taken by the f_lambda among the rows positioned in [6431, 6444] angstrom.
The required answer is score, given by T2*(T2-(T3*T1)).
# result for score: -1.77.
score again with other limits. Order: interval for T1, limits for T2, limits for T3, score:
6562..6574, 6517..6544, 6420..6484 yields -2.40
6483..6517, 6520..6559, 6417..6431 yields -1.62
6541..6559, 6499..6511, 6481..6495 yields -1.86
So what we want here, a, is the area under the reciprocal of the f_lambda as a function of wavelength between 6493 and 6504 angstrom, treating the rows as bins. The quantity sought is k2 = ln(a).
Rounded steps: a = 5.9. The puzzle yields 1.77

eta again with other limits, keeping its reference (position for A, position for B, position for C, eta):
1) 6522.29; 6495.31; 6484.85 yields -1.1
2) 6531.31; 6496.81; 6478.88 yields -1.8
